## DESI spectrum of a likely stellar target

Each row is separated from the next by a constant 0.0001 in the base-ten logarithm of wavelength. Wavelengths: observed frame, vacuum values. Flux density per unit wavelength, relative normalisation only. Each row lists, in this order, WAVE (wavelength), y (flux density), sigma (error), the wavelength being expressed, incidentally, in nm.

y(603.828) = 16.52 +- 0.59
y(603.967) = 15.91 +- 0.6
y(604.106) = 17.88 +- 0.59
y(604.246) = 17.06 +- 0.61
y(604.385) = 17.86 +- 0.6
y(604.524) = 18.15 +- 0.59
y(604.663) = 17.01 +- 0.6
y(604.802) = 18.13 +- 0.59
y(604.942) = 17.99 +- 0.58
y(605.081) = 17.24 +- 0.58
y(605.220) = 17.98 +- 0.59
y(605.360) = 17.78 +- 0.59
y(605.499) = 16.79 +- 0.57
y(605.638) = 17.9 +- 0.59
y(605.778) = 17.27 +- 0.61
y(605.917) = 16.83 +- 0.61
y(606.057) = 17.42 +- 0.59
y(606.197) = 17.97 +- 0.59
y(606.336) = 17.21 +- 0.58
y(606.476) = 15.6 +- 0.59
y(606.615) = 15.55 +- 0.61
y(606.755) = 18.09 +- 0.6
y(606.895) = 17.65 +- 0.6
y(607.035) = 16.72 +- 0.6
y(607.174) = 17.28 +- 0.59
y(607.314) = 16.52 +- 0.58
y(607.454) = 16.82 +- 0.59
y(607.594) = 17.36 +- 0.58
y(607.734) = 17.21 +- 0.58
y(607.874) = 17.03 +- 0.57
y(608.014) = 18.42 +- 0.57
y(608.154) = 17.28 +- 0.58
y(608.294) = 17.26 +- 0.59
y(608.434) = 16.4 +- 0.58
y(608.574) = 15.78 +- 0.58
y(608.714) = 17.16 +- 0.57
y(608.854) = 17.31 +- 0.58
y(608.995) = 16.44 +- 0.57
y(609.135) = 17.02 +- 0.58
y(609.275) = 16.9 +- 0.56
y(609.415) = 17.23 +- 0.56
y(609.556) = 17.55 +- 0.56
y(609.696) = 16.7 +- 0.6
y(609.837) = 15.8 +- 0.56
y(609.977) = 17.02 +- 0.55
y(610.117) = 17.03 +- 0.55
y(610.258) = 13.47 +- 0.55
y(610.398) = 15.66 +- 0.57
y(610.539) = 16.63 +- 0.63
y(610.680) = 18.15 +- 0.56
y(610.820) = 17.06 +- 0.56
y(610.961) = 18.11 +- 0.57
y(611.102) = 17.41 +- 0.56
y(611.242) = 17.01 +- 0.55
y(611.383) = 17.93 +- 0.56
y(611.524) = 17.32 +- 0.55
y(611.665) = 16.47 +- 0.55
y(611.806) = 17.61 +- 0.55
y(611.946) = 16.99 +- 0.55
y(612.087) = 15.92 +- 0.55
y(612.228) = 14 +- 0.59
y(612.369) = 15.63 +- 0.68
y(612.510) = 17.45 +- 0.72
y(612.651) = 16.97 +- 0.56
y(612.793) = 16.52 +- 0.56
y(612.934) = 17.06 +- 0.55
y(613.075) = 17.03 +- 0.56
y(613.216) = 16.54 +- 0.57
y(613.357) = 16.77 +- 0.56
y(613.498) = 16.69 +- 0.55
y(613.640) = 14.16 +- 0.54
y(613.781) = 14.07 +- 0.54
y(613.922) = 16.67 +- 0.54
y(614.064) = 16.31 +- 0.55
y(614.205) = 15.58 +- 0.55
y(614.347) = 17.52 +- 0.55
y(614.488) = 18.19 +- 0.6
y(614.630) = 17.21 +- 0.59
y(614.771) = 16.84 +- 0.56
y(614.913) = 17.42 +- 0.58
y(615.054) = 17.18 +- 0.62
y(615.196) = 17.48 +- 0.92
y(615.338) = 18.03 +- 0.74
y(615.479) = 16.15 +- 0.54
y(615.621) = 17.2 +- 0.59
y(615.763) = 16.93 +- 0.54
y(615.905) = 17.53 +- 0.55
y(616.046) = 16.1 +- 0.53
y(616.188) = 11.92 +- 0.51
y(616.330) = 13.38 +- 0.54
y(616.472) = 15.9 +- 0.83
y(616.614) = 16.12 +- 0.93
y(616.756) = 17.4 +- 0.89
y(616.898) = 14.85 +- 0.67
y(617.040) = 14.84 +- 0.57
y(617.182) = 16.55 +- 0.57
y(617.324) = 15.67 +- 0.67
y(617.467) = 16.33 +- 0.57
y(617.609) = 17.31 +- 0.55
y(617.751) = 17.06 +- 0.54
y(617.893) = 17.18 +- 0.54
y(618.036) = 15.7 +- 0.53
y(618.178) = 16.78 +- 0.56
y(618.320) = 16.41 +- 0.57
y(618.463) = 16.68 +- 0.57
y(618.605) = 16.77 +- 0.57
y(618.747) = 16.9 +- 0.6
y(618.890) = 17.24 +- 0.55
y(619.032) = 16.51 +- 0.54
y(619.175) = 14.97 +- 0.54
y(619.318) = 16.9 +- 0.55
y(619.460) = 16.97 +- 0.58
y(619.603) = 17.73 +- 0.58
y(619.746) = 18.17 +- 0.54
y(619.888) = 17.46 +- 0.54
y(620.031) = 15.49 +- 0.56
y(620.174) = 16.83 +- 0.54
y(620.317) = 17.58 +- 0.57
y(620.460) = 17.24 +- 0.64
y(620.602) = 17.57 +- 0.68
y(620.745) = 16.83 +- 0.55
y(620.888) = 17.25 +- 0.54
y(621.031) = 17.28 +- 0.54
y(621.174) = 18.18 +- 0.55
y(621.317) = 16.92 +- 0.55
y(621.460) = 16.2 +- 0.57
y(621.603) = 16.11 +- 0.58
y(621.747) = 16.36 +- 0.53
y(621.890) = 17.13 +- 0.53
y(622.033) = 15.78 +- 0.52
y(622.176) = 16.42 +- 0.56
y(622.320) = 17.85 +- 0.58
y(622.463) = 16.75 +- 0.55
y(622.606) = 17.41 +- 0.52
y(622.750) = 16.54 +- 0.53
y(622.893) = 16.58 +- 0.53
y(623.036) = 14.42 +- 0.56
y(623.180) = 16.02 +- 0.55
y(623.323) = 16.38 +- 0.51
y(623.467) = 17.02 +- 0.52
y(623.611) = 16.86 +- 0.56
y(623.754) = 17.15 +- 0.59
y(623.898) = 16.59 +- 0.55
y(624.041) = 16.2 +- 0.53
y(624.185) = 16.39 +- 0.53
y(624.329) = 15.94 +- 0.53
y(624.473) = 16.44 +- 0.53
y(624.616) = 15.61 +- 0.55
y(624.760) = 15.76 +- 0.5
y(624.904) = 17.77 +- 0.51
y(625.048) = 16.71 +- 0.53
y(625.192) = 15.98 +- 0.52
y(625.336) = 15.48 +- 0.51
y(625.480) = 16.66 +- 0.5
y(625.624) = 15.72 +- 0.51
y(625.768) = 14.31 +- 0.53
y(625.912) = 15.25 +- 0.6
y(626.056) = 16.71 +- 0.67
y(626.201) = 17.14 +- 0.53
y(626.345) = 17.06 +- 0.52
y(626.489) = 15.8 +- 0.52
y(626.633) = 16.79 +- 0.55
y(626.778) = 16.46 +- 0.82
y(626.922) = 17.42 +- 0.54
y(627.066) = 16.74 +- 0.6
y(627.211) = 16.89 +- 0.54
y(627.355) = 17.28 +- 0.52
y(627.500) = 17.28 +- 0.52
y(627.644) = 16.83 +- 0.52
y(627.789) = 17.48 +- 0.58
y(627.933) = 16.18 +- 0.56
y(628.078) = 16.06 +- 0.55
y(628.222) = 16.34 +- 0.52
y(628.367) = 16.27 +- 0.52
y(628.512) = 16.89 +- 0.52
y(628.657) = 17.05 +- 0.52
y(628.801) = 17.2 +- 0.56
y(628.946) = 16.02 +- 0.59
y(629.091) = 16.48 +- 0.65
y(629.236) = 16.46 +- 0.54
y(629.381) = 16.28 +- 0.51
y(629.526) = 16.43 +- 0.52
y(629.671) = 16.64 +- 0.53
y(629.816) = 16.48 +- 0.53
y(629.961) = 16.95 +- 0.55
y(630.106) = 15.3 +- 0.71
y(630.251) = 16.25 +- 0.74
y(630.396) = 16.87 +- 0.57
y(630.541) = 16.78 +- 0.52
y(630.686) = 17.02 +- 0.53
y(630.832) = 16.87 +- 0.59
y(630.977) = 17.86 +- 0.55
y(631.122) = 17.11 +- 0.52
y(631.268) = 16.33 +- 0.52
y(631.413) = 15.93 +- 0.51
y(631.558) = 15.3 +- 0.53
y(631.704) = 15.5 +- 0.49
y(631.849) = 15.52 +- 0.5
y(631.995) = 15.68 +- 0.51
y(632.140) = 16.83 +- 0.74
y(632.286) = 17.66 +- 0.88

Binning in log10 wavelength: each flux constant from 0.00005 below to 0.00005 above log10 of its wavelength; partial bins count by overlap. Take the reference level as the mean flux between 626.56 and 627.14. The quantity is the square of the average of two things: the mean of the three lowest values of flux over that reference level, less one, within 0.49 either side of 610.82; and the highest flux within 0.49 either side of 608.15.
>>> 84.6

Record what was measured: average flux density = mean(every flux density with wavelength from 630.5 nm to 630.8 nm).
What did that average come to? 16.9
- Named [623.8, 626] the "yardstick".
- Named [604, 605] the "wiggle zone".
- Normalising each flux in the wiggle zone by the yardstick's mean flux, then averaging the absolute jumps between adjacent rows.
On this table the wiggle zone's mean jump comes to 0.045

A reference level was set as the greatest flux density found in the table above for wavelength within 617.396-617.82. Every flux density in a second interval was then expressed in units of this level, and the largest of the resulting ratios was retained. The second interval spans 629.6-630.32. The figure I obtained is 0.979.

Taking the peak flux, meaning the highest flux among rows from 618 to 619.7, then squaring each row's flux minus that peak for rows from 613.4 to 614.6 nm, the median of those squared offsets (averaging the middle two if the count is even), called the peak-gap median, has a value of 1.6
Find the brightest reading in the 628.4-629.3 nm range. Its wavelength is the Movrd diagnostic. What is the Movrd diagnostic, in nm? 628.801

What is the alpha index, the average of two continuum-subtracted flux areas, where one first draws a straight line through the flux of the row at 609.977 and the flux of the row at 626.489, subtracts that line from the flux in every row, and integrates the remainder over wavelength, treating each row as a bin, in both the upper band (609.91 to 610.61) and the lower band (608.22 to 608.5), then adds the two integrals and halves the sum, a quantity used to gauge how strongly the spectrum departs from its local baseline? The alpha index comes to -0.4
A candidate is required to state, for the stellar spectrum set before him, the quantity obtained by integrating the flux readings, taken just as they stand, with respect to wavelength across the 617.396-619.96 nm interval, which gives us 43.2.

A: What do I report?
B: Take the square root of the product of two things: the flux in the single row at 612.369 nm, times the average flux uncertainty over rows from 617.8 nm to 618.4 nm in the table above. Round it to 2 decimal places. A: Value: 2.93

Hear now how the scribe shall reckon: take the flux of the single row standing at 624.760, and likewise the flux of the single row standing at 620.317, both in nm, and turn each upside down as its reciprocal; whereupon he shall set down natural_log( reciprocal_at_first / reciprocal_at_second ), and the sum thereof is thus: 0.11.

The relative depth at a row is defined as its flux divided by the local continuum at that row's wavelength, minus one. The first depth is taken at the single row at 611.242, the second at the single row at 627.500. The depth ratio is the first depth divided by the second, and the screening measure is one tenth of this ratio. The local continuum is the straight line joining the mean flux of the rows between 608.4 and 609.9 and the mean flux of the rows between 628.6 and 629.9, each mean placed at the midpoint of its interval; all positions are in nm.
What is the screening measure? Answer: 0.0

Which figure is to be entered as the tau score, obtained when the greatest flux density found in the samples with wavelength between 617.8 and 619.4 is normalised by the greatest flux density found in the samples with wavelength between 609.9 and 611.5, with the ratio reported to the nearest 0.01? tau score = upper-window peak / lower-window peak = 0.95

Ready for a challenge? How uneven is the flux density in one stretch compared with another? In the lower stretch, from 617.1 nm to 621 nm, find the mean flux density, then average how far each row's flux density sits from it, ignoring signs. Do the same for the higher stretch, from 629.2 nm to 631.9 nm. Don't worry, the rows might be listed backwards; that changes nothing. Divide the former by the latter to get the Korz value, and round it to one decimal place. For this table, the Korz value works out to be 1.0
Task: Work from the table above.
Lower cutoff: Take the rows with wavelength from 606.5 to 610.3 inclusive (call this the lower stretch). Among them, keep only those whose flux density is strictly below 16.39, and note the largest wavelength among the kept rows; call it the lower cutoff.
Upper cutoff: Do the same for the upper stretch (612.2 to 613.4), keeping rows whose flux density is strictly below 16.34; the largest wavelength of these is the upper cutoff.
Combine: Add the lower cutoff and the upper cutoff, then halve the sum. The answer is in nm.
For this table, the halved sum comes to 611.31 nm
